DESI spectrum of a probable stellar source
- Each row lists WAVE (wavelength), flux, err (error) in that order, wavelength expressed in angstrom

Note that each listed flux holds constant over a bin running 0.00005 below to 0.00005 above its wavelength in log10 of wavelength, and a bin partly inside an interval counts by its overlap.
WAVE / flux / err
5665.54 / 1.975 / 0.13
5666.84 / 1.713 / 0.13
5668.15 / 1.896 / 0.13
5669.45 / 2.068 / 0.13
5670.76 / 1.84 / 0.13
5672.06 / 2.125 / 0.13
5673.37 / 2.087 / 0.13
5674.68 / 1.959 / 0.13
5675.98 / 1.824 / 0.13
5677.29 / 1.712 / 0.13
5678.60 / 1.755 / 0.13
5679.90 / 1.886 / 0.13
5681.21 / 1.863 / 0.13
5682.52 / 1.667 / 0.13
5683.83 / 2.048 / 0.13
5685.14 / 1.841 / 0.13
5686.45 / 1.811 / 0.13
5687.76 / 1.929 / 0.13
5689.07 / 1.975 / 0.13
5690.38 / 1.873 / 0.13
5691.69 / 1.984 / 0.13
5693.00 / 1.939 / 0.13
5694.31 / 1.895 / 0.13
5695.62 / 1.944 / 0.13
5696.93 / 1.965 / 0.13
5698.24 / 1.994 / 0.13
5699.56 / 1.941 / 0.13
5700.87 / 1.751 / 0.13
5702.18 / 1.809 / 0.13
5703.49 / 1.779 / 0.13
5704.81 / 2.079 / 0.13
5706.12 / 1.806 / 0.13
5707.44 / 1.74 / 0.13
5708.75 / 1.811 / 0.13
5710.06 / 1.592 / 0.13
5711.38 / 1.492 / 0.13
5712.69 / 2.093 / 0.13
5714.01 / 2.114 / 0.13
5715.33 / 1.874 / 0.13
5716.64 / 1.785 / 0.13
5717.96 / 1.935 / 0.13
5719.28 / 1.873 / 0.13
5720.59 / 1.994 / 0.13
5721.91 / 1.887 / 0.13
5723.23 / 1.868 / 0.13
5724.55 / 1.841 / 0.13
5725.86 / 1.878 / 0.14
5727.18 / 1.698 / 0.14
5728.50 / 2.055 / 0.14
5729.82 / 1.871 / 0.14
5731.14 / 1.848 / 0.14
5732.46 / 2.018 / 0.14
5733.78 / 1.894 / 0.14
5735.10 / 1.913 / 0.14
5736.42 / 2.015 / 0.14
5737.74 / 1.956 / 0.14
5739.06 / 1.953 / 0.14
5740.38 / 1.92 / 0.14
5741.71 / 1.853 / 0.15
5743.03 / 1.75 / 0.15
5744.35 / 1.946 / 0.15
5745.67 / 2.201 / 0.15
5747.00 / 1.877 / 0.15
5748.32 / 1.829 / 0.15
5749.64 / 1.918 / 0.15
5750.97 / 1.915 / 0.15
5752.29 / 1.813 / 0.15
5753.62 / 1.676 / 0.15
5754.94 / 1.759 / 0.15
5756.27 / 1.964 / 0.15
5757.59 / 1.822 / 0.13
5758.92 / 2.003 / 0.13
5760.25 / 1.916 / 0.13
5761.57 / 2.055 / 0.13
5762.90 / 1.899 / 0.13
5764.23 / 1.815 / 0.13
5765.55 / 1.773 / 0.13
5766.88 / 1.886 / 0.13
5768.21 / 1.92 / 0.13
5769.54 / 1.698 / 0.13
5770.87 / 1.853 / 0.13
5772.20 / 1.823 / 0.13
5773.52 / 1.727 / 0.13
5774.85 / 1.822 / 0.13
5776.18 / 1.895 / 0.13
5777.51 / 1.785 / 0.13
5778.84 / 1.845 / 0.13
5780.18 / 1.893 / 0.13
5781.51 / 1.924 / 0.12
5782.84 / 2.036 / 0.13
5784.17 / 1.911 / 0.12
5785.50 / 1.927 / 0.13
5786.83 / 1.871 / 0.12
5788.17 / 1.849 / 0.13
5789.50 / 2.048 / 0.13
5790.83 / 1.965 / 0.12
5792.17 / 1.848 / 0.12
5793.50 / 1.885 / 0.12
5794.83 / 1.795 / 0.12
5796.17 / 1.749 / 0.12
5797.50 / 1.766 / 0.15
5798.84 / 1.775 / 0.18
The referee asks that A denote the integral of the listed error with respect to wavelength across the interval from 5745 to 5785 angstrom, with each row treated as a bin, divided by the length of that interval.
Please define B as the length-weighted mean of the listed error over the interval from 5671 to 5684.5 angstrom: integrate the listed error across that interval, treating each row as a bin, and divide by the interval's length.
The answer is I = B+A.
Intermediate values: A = 0.135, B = 0.130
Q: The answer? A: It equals 0.265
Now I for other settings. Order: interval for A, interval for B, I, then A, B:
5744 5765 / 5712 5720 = 0.272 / 0.142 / 0.130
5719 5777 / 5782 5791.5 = 0.264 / 0.138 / 0.126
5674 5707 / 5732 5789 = 0.266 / 0.130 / 0.136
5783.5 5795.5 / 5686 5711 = 0.253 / 0.123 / 0.130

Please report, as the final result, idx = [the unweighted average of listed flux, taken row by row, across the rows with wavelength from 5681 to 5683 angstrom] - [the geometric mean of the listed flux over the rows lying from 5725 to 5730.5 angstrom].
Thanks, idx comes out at -0.106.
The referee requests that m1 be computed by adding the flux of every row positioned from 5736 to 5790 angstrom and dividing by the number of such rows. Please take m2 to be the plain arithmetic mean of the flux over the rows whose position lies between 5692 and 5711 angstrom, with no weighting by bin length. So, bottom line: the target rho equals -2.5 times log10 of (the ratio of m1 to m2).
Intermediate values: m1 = 1.89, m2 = 1.86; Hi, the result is -0.02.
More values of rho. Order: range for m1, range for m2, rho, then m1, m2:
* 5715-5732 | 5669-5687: 0.01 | 1.88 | 1.89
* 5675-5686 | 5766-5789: 0.02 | 1.82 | 1.86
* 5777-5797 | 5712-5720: 0.03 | 1.89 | 1.95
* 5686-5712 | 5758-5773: 0.01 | 1.86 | 1.88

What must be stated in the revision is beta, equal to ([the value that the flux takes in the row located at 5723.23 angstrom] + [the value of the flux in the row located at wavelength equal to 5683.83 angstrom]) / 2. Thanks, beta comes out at 1.96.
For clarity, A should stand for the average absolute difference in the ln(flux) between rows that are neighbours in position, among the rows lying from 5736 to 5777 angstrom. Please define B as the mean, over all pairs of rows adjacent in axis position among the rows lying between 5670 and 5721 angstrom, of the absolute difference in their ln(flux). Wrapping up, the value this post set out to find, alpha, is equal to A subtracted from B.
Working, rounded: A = 0.059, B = 0.070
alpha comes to 0.010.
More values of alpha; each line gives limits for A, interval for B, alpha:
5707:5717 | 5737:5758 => -0.045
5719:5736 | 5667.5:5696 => 0.006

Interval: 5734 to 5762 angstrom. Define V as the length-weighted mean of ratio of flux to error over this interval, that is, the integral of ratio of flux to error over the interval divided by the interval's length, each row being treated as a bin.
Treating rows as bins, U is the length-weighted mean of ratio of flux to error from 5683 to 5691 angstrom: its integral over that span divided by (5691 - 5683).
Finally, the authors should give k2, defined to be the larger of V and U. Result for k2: 14.7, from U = 14.7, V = 13.3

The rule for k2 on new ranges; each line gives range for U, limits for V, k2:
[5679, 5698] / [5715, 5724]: 14.6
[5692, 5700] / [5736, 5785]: 15.0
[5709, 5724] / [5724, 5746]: 14.3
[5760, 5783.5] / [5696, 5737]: 14.4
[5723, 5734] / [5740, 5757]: 13.7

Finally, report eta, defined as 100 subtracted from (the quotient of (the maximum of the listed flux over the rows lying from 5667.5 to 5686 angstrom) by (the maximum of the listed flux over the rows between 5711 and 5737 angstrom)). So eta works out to -99.0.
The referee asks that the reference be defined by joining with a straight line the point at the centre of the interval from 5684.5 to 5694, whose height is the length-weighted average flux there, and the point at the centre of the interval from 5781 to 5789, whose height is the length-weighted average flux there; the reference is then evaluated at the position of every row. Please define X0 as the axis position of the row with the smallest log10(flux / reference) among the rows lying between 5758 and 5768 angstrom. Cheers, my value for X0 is 5765.55 angstrom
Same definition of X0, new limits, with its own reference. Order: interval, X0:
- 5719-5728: 5727.18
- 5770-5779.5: 5773.52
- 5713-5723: 5716.64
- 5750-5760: 5753.62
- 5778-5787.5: 5778.84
